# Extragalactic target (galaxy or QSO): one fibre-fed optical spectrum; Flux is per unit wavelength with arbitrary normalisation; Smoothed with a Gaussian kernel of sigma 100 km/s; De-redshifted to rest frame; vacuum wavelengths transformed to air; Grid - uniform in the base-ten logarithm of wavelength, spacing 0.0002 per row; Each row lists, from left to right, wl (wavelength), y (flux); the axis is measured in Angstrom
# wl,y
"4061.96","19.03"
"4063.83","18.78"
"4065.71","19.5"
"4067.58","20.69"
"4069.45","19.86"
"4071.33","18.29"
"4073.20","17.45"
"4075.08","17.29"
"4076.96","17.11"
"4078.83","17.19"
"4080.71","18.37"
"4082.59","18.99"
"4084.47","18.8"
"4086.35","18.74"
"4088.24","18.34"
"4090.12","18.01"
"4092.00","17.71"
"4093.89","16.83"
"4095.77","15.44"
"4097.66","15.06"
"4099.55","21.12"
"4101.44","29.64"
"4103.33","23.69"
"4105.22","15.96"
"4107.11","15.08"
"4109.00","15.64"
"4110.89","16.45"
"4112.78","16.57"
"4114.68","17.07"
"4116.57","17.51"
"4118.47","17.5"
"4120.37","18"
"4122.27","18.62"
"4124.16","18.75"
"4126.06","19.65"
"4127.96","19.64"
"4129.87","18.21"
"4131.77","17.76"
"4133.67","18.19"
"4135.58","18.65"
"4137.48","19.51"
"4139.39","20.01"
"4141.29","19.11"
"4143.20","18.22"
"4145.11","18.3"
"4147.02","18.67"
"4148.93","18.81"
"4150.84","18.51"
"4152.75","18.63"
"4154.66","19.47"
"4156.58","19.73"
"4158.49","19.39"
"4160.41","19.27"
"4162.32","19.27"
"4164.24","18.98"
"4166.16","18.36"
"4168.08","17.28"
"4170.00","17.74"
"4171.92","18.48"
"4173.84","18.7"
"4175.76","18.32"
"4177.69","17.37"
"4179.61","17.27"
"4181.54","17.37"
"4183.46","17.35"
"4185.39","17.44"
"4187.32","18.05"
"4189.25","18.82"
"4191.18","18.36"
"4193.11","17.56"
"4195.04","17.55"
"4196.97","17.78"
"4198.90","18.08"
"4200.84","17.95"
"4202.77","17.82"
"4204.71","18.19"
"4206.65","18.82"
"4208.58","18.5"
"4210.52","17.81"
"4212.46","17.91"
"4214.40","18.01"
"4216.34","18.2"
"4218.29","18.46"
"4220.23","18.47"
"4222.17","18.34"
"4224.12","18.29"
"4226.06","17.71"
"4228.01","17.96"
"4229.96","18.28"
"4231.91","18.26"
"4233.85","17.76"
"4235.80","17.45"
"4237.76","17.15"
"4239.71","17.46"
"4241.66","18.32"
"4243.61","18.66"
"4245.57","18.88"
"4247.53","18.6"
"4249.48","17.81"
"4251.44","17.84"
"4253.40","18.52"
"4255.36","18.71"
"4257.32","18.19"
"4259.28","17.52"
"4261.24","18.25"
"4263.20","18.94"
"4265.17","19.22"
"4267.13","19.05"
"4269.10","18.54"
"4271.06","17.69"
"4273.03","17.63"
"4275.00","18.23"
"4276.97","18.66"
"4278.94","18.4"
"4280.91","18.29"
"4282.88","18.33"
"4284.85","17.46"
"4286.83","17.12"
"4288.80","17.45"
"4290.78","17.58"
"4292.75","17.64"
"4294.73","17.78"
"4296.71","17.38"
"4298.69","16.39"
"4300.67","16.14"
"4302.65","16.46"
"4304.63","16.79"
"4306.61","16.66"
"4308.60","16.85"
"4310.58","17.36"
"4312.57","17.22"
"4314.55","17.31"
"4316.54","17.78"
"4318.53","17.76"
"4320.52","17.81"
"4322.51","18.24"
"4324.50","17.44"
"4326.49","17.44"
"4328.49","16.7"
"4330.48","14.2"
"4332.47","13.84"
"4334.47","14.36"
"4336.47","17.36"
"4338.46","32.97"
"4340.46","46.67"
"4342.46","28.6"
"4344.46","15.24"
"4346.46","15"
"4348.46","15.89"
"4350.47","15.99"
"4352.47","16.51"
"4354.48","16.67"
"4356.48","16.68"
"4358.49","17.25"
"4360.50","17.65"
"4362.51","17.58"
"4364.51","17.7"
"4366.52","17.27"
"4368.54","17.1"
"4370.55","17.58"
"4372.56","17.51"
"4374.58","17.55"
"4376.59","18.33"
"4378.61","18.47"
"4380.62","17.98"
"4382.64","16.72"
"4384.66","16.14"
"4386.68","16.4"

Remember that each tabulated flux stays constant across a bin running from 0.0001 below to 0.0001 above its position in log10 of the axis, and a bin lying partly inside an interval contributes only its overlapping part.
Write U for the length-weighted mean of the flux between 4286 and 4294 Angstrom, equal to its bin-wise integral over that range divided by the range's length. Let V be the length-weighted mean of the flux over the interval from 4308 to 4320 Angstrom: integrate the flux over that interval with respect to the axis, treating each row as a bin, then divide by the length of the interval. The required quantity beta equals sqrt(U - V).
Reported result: 0.2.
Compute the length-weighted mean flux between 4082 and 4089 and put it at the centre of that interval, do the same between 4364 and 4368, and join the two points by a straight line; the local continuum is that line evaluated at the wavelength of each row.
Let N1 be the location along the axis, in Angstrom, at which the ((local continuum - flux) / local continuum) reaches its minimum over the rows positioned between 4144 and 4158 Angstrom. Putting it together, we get 4156.58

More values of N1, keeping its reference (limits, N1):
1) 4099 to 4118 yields 4101.44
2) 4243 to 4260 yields 4245.57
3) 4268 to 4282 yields 4276.97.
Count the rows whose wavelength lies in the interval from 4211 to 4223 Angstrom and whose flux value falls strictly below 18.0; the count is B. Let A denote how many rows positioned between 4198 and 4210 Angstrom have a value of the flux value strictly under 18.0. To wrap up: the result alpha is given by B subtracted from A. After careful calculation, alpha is 1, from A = 2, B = 1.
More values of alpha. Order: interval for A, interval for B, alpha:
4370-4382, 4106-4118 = -2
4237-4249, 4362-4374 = -4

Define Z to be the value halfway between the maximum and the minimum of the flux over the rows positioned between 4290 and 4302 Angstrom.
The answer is 17.0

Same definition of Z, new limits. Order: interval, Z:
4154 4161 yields 19.5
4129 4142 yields 18.9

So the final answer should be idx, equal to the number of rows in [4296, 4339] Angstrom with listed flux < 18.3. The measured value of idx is 21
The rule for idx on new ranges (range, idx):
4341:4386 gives 19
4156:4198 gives 11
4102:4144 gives 13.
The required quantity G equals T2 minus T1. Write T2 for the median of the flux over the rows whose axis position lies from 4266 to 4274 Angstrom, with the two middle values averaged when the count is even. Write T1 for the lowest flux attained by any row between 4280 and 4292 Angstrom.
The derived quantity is 1.0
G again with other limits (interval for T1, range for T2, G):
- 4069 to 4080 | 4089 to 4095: 0.6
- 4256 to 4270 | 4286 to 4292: -0.1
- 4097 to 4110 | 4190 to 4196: 2.5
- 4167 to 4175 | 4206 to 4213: 0.9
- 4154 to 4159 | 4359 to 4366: -1.7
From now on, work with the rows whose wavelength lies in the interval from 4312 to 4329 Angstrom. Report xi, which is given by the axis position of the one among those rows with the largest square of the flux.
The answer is 4322.51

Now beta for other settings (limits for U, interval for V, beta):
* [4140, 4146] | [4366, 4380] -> 1.0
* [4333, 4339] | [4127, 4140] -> 1.1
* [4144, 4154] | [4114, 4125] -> 0.8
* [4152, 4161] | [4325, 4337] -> 1.9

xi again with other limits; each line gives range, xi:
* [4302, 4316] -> 4310.58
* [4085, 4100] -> 4099.55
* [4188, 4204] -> 4189.25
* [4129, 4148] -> 4139.39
